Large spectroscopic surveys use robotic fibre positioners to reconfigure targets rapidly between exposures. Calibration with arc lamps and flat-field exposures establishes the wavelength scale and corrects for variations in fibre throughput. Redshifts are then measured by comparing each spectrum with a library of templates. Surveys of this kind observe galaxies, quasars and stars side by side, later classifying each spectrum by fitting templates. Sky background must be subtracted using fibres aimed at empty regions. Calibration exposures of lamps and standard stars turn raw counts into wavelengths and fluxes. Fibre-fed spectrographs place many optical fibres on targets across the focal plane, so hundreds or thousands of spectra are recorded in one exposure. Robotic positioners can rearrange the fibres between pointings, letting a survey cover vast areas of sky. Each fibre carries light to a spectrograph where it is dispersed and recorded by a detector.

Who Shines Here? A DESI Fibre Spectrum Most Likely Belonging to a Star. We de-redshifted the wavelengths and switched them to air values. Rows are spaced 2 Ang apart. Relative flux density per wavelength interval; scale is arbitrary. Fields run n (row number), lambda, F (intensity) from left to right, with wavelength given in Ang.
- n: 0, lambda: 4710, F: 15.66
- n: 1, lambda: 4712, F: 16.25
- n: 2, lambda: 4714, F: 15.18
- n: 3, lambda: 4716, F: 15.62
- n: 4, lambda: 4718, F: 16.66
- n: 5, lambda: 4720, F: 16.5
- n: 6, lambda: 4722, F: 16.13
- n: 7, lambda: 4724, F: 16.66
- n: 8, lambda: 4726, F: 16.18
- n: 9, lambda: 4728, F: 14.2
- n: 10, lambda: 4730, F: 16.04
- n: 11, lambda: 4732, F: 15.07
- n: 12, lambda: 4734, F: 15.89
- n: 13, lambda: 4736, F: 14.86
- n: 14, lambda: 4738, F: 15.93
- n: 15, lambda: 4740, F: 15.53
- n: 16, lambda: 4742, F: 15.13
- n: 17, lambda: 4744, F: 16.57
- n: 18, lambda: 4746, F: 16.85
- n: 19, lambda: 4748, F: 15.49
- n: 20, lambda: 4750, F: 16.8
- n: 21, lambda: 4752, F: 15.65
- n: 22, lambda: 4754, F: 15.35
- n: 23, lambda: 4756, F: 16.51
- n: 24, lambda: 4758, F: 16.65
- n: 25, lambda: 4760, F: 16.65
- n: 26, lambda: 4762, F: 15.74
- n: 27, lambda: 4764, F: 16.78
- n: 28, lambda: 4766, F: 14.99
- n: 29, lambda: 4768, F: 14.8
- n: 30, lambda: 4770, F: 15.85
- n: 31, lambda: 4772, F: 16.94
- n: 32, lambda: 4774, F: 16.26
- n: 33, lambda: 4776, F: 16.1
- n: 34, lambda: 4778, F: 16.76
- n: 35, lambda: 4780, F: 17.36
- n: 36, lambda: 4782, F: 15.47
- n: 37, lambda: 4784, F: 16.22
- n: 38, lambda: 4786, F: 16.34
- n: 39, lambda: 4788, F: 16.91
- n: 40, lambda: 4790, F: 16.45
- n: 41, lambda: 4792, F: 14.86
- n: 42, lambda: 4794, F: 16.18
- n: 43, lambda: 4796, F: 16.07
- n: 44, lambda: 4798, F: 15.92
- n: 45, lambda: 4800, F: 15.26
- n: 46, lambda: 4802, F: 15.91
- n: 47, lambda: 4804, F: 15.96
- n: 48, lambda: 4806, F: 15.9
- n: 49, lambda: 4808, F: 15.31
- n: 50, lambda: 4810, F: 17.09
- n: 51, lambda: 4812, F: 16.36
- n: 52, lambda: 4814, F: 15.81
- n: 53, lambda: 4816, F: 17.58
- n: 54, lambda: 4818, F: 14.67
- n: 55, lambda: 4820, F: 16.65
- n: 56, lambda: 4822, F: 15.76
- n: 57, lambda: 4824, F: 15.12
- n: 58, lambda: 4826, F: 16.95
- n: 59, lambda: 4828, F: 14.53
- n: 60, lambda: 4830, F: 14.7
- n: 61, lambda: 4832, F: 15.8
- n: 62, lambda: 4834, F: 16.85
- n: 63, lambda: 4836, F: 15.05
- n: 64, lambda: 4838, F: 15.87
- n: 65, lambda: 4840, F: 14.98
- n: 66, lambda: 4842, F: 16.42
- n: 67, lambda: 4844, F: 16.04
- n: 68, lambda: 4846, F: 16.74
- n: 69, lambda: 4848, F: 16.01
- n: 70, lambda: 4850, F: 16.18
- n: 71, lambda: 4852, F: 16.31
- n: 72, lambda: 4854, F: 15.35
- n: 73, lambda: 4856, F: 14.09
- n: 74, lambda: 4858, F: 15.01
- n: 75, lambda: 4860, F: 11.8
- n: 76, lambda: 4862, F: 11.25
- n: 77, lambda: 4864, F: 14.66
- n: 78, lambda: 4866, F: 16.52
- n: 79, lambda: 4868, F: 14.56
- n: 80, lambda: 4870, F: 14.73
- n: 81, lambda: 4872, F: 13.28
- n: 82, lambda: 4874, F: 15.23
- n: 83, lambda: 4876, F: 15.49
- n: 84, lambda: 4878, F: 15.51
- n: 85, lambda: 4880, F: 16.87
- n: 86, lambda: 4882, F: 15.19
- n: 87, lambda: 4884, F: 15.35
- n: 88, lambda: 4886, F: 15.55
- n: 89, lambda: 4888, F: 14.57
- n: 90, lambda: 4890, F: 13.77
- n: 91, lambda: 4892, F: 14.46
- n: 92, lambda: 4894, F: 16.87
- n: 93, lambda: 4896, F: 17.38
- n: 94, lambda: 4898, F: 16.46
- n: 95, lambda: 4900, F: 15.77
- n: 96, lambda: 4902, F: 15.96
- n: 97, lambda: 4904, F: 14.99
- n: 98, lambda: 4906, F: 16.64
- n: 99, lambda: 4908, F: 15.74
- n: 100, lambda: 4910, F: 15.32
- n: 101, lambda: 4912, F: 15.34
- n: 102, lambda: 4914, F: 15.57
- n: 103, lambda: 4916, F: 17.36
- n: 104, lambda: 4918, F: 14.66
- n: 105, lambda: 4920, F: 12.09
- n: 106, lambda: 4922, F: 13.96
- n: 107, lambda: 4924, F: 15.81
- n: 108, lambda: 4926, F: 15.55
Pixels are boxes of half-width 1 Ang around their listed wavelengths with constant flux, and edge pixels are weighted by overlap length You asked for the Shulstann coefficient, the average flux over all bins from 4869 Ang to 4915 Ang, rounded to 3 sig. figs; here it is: 15.5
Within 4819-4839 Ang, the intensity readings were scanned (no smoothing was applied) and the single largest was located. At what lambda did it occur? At 4826 Ang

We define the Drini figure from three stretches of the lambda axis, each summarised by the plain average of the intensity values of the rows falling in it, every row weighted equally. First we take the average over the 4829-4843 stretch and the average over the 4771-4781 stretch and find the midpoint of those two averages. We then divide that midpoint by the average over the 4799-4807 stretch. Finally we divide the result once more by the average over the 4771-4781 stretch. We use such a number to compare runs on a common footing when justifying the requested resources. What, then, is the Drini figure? 0.0615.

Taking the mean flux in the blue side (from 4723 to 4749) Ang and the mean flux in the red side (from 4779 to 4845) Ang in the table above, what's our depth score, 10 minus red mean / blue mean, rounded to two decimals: 8.99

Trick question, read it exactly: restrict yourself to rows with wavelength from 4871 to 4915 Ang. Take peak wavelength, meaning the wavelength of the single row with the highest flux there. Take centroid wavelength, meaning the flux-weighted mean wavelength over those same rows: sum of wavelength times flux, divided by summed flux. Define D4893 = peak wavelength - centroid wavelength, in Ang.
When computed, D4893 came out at 2.8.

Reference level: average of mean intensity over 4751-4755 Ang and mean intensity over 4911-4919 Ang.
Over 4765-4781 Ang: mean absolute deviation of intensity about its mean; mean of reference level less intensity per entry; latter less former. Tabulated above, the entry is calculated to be -1.21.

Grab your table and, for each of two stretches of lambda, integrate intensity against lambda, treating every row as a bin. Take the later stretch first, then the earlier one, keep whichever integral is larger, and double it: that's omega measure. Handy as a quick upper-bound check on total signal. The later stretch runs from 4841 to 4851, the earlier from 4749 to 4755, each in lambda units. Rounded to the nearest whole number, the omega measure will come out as 326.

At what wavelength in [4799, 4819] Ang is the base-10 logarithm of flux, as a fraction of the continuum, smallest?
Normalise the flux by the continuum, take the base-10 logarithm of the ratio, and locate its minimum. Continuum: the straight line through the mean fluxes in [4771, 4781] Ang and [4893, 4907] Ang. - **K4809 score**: 4818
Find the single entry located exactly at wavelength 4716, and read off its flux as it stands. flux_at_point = 15.62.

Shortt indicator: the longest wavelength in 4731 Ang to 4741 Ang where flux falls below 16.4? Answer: 4740 Ang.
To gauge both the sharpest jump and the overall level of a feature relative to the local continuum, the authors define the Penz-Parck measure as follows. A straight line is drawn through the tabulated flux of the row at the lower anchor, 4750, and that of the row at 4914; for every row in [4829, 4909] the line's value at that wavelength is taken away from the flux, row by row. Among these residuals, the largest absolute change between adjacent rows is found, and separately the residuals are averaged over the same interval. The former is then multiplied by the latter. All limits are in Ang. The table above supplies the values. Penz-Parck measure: -1.91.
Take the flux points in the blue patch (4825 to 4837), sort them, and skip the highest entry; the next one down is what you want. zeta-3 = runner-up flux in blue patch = 16.85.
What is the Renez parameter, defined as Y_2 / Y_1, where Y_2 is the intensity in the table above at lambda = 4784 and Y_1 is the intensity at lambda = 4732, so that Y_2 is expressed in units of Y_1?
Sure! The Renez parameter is 1.08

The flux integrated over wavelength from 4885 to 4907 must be 345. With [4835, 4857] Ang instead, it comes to 346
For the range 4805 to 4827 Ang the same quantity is 354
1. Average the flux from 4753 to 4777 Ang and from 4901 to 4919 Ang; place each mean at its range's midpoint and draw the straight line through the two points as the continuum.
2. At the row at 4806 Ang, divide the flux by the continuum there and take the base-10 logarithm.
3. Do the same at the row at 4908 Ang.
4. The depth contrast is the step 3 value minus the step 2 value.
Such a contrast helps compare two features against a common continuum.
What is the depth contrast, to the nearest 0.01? 0.00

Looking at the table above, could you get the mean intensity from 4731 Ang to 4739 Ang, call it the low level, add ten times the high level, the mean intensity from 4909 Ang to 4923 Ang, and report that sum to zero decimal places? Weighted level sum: 164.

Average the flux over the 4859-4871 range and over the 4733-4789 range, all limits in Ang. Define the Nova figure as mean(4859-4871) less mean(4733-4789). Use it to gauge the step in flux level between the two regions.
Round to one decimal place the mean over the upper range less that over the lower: -2.2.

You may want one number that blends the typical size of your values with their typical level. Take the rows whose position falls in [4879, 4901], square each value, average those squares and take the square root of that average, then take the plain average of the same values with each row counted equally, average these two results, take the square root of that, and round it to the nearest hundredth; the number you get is 3.96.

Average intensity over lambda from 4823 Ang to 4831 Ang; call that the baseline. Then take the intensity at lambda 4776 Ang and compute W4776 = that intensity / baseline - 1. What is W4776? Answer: 0.05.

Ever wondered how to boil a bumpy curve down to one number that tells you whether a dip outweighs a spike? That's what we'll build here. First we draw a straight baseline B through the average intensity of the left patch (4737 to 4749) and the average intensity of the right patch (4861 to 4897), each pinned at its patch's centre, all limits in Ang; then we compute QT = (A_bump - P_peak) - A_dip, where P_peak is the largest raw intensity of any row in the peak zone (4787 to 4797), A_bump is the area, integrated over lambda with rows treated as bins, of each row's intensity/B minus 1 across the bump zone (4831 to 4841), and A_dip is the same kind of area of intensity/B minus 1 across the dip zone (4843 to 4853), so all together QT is -17.3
